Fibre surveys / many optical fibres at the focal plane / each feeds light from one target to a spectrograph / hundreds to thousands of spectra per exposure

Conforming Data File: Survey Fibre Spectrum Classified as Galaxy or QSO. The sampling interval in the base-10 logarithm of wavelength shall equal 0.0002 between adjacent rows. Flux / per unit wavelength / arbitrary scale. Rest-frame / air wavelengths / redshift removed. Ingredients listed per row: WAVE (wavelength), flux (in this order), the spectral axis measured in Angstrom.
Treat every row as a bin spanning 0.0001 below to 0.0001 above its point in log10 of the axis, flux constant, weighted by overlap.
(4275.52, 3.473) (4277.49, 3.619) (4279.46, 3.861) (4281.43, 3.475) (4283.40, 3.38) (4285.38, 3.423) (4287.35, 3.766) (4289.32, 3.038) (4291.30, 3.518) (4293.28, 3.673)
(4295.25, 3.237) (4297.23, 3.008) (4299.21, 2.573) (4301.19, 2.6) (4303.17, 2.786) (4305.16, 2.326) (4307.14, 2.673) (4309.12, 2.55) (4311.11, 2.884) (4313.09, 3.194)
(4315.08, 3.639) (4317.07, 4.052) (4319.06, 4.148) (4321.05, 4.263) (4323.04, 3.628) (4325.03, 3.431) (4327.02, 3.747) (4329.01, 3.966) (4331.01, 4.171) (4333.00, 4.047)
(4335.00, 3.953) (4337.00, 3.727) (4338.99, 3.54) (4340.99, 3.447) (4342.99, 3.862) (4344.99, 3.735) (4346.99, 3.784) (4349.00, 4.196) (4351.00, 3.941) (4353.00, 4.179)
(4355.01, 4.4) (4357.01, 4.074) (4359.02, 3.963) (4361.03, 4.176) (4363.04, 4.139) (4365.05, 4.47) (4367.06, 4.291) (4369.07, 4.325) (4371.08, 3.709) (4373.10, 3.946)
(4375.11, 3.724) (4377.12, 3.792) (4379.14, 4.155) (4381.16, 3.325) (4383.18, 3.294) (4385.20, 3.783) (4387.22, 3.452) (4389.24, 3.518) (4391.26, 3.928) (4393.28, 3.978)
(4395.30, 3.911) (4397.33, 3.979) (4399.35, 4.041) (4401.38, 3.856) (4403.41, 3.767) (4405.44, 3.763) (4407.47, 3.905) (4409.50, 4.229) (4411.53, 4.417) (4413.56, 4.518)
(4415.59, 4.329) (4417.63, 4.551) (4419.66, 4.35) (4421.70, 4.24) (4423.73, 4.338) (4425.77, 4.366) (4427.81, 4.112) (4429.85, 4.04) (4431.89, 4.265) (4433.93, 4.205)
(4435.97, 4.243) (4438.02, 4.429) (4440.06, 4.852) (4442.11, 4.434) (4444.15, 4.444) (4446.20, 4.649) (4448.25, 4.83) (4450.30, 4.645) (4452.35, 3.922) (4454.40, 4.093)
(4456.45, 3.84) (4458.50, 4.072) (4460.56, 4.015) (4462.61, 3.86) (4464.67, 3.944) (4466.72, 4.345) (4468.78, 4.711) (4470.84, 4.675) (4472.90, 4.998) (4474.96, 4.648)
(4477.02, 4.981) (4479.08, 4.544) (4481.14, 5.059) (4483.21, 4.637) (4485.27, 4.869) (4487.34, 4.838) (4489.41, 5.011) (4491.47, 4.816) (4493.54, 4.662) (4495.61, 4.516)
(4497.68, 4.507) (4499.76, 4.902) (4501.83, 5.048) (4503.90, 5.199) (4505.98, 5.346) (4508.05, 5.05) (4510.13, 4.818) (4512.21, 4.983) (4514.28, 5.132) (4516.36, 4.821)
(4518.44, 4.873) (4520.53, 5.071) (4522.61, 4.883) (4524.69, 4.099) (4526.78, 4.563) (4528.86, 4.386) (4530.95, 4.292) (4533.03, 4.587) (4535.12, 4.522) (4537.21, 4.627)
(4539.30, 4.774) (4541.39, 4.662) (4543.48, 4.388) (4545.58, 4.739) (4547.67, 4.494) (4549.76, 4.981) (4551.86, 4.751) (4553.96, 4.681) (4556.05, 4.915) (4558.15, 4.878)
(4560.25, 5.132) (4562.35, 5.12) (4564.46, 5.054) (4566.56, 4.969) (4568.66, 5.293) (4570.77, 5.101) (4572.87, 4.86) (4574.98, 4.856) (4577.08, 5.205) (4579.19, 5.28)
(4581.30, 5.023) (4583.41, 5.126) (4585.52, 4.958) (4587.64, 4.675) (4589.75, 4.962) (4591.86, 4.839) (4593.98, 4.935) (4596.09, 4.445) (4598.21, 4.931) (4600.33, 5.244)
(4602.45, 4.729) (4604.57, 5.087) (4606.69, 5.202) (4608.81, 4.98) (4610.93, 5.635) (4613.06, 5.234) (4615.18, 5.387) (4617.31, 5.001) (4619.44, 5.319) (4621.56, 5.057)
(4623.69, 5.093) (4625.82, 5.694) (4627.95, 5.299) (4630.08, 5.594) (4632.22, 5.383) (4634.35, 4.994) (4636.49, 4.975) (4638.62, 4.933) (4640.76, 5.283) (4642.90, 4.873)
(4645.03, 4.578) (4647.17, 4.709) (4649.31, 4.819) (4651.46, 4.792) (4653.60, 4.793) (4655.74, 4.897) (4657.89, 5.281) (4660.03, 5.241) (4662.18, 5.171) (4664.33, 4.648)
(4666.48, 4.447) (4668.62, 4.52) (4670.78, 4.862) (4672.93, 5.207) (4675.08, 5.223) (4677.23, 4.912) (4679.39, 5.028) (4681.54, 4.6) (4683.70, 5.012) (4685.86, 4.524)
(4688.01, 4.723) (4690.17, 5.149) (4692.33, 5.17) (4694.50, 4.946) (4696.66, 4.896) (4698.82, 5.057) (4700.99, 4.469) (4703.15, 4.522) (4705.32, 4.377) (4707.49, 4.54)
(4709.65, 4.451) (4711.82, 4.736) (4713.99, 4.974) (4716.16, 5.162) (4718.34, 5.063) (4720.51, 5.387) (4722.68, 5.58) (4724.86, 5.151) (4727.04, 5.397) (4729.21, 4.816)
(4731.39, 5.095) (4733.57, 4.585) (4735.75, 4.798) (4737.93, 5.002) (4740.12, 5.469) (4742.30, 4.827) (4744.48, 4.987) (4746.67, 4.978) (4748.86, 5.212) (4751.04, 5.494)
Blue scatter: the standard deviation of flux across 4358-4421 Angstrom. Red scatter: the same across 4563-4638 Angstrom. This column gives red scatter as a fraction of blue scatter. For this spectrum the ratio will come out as 0.78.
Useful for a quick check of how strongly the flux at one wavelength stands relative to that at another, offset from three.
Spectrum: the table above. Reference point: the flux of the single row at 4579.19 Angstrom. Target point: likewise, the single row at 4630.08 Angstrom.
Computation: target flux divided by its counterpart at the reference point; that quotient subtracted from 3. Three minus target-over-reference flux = 1.94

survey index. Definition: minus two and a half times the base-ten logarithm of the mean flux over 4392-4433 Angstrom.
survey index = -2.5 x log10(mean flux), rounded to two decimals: -1.54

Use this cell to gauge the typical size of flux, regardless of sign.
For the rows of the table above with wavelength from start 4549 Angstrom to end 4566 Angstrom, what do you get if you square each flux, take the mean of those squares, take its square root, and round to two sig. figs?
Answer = 4.9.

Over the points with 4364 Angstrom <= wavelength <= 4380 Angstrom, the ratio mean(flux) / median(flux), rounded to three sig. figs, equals 1.00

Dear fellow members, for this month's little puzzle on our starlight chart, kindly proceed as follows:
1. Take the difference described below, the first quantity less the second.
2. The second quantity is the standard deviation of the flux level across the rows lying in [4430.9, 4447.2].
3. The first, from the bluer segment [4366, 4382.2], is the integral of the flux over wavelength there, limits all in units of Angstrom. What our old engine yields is 63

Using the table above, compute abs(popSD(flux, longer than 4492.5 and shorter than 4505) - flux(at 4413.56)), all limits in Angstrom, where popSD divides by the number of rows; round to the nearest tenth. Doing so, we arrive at 4.3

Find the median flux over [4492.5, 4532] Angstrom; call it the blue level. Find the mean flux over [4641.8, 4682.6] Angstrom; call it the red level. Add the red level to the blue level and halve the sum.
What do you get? 4.87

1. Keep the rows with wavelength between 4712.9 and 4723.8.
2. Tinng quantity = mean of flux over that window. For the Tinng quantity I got 5.23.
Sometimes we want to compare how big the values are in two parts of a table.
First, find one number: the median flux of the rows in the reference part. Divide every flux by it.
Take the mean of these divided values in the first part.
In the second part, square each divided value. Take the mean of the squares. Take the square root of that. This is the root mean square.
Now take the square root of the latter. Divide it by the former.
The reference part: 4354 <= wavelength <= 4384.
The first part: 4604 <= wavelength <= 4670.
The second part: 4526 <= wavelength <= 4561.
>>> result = 0.862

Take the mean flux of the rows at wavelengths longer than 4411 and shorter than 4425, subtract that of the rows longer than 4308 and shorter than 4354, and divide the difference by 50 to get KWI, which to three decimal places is 0.013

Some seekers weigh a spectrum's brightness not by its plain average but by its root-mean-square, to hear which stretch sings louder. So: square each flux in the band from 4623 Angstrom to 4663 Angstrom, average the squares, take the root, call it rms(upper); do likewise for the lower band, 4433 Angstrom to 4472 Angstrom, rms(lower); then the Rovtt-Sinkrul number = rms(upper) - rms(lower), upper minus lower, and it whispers 0.74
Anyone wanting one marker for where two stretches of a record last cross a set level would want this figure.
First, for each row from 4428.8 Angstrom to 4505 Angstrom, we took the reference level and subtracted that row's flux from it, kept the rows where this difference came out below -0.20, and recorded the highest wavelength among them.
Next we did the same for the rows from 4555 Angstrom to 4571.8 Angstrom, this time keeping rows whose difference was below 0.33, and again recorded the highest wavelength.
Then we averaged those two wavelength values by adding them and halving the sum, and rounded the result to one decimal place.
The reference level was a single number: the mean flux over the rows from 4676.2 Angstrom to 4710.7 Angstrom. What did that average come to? 4537.3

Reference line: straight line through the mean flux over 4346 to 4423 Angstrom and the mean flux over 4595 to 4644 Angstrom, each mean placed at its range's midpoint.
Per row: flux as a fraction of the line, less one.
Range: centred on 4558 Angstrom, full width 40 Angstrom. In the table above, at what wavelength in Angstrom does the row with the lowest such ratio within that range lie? 4543.48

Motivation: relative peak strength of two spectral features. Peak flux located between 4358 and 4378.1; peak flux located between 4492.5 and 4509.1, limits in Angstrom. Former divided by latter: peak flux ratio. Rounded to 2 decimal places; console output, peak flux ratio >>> 0.84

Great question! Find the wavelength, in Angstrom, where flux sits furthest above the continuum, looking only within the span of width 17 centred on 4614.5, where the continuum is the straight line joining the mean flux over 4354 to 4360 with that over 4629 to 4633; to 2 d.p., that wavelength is 4610.93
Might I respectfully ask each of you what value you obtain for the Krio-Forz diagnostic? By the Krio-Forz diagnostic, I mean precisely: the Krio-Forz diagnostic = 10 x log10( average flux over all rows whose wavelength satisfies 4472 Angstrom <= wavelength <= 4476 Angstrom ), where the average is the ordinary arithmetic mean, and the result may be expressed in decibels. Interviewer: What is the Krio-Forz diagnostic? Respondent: 6.83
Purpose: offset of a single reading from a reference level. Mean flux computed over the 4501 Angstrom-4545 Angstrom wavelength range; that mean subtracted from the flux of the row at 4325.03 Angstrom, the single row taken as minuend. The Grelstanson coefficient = -1.3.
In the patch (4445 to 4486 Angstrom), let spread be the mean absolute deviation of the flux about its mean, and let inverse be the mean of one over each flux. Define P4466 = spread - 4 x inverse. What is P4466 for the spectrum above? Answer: -0.54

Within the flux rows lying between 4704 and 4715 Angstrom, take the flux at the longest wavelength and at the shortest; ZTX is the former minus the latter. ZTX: 0.60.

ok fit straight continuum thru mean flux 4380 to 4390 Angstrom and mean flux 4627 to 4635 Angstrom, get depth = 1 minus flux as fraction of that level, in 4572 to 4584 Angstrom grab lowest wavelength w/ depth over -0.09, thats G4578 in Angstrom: 4572.87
